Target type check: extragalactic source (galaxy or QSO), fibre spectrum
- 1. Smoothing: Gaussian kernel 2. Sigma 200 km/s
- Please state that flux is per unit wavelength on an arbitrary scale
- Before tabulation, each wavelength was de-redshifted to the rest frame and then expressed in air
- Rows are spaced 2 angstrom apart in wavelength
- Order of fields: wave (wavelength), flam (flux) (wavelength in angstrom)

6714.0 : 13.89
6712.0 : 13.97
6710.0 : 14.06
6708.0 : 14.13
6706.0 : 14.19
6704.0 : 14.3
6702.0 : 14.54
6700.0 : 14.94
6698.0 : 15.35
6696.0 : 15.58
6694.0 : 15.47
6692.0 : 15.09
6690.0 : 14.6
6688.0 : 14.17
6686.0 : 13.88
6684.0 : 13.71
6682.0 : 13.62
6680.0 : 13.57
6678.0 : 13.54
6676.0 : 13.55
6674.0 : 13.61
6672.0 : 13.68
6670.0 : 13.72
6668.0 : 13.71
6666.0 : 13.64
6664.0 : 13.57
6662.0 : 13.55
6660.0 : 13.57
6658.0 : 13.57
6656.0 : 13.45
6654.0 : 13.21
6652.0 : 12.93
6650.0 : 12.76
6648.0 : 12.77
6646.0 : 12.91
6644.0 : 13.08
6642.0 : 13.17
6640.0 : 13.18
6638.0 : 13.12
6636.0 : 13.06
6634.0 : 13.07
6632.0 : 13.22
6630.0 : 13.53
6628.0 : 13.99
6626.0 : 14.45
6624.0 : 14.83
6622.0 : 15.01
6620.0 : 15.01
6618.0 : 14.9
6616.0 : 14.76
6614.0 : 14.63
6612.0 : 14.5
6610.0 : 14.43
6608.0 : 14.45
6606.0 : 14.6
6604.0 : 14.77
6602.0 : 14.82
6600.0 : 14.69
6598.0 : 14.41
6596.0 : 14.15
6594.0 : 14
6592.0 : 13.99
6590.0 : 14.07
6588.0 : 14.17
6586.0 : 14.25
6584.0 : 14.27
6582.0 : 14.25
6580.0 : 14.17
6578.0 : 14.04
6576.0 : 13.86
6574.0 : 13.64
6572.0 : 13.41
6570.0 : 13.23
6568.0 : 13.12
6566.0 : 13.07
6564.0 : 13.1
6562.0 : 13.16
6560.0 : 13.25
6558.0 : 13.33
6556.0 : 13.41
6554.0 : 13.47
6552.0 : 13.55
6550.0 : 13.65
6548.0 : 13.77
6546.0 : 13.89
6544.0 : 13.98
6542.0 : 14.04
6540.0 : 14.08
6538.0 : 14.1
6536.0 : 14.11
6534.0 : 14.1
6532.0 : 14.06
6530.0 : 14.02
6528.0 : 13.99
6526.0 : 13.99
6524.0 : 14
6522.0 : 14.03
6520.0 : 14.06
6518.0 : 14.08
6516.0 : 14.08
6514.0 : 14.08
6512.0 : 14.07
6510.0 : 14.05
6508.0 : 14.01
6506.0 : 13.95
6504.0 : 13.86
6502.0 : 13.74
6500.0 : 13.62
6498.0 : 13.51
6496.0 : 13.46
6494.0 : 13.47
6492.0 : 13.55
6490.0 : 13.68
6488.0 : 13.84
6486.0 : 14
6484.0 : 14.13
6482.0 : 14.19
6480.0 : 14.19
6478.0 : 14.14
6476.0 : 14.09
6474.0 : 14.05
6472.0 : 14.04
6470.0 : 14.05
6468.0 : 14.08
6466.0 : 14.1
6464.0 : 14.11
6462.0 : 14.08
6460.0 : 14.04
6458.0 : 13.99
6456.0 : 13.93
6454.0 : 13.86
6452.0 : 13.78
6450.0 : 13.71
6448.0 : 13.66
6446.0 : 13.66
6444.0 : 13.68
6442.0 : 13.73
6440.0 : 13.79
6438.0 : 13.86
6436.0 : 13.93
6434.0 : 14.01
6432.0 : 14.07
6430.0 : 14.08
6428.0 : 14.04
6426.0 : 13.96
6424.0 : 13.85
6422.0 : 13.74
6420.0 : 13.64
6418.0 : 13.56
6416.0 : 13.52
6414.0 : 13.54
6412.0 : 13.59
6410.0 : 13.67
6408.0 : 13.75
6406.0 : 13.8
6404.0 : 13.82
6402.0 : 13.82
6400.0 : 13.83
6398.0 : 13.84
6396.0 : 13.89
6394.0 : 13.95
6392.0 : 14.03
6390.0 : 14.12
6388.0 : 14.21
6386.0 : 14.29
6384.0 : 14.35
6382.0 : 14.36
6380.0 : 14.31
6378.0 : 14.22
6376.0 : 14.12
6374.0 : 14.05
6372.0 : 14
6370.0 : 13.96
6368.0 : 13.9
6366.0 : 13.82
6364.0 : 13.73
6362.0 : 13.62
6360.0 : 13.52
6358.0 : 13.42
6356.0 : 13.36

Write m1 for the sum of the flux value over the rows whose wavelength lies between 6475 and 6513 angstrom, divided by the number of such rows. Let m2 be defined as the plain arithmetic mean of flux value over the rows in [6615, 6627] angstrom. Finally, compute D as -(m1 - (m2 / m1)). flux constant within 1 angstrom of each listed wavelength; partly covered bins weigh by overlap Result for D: -12.80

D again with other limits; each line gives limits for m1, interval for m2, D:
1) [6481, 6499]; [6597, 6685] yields -12.75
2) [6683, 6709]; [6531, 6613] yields -13.66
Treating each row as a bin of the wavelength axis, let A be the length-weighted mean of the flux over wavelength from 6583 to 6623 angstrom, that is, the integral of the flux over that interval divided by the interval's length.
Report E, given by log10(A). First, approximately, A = 14.5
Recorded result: 1.16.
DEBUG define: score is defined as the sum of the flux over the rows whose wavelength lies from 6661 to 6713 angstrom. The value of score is 368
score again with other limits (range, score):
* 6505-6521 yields 112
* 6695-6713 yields 131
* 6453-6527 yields 516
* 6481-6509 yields 193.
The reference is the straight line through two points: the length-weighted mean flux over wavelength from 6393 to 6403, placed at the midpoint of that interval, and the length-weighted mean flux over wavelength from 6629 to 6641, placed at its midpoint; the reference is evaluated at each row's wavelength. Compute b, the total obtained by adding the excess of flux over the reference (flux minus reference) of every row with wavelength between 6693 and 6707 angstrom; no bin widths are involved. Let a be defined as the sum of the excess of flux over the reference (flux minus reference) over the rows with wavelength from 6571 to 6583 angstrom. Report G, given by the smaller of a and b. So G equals 3.2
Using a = 3.2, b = 13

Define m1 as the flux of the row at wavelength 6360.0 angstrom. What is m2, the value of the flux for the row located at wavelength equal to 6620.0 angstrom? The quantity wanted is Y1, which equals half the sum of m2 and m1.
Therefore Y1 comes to 14.3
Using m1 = 13.52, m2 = 15.01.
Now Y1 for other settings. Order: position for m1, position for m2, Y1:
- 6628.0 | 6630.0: 13.8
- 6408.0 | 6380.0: 14.0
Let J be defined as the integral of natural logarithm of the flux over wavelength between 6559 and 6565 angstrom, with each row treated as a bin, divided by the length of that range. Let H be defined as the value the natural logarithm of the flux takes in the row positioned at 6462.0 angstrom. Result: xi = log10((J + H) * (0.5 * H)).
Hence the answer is 0.839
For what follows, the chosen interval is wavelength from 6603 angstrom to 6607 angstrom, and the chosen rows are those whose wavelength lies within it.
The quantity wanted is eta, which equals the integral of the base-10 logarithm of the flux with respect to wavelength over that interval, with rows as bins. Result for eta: 4.7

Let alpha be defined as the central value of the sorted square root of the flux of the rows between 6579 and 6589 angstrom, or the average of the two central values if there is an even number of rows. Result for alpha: 3.77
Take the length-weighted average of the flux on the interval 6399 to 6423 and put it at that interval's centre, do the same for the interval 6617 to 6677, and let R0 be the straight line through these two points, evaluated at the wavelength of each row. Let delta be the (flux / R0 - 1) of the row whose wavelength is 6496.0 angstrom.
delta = -0.01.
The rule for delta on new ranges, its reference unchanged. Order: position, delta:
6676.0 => 0.00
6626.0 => 0.06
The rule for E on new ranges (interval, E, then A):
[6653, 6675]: 1.13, 13.6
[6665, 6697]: 1.15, 14.1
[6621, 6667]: 1.13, 13.5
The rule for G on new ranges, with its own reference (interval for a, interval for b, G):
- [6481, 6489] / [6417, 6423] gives -0.5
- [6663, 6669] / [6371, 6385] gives 1.6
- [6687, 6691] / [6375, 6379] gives 0.5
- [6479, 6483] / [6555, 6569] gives -1.4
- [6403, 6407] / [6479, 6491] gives -0.1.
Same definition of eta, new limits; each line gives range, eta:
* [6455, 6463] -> 9.2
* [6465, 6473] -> 9.2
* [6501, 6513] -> 13.7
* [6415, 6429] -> 15.9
